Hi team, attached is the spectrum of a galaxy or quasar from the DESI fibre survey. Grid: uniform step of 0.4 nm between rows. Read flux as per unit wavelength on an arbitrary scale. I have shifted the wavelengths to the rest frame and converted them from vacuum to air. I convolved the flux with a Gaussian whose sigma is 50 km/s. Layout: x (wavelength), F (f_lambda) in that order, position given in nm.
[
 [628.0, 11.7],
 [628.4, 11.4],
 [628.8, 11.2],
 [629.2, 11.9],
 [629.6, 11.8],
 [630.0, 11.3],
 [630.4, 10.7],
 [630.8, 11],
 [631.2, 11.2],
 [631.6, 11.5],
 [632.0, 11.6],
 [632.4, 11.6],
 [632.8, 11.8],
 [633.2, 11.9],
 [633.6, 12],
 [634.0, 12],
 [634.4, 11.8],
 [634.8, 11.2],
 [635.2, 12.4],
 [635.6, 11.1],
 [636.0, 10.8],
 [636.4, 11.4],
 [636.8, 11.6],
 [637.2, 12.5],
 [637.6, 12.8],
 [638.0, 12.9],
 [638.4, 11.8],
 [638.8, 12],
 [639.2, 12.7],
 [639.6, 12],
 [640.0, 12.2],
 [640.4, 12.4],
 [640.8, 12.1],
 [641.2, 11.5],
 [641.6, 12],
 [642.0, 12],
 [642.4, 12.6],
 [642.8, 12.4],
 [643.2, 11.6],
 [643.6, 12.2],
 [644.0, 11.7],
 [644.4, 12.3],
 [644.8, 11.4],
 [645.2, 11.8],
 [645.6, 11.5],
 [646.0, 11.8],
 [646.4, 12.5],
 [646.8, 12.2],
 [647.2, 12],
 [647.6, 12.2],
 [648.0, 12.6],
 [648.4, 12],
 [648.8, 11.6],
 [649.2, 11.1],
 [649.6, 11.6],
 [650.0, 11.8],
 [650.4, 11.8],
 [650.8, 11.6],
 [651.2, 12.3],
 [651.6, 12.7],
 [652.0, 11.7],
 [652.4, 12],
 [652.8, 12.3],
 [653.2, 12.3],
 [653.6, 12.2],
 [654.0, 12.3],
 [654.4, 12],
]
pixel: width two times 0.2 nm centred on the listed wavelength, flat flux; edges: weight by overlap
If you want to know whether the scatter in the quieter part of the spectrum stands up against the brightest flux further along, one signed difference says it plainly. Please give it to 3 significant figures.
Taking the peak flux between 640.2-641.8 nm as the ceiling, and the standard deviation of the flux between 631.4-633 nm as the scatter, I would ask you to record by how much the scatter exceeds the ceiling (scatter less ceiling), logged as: -12.3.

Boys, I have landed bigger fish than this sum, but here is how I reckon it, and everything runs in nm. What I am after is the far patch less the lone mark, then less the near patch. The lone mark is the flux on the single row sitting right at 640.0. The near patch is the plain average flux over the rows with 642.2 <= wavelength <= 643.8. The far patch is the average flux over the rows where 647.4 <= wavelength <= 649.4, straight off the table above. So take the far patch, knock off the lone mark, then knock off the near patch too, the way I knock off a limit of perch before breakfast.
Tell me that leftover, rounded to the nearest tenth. -12.5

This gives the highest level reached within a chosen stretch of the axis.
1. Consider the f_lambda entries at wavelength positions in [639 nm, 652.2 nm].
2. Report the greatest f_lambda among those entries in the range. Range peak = 12.7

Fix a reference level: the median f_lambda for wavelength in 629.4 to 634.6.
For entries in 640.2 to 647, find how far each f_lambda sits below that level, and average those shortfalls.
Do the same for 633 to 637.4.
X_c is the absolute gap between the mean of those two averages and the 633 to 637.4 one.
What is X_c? 0.15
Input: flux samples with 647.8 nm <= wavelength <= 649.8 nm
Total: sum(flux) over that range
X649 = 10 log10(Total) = 17.7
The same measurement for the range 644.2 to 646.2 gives 17.7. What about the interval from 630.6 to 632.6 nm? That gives 17.6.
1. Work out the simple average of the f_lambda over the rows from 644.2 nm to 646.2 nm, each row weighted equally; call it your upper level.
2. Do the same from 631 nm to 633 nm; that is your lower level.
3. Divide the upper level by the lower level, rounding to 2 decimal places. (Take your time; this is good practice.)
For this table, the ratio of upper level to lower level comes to 1.02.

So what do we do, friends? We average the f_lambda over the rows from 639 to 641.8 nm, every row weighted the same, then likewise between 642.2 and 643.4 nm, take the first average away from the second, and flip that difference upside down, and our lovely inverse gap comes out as 14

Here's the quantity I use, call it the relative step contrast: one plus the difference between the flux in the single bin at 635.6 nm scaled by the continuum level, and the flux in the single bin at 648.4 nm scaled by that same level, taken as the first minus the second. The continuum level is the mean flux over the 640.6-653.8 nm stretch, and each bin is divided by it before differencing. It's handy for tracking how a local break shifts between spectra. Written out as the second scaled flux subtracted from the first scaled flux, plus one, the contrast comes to 0.92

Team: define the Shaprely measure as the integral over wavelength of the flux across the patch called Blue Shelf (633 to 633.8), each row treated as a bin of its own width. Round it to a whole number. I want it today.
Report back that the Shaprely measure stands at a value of 10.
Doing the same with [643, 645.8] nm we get 33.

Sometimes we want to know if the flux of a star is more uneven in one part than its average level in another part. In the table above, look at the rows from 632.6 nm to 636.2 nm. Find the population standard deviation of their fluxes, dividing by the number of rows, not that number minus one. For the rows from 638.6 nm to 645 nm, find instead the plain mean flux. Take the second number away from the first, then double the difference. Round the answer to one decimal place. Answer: -23.2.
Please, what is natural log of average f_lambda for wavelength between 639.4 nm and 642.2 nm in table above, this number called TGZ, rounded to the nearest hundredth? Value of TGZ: 2.49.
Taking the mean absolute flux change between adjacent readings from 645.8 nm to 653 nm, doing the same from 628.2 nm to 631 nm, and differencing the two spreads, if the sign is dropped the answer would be 0.01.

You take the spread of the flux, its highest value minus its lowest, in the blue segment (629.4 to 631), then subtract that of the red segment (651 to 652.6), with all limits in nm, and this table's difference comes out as 0.10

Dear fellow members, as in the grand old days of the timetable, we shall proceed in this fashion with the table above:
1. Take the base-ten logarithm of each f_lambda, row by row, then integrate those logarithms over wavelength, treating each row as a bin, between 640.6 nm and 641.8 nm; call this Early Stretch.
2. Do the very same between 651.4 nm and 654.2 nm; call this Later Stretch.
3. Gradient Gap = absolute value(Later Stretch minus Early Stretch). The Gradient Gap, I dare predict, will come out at 1.75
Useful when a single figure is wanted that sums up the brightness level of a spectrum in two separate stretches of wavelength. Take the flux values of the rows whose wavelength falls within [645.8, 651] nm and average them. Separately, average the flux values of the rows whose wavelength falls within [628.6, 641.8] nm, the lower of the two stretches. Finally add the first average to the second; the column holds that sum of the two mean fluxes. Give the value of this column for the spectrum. 23.7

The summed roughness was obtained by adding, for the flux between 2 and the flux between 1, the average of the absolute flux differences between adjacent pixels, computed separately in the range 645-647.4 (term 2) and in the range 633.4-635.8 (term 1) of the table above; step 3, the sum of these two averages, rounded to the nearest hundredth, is 1.02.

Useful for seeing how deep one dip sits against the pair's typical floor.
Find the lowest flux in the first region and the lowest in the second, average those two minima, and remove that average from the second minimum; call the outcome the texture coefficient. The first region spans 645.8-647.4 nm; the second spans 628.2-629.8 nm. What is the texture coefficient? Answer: -0.3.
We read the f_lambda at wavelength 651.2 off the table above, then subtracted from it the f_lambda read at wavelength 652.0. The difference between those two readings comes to 0.6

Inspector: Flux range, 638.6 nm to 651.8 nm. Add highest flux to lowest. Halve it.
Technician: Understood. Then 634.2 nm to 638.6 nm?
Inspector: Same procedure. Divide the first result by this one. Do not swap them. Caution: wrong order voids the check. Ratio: 1.00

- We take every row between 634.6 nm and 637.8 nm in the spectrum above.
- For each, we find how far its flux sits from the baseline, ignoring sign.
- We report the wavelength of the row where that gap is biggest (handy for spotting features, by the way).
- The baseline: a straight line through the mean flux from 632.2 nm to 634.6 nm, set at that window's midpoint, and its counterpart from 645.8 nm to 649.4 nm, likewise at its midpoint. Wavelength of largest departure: 636.0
